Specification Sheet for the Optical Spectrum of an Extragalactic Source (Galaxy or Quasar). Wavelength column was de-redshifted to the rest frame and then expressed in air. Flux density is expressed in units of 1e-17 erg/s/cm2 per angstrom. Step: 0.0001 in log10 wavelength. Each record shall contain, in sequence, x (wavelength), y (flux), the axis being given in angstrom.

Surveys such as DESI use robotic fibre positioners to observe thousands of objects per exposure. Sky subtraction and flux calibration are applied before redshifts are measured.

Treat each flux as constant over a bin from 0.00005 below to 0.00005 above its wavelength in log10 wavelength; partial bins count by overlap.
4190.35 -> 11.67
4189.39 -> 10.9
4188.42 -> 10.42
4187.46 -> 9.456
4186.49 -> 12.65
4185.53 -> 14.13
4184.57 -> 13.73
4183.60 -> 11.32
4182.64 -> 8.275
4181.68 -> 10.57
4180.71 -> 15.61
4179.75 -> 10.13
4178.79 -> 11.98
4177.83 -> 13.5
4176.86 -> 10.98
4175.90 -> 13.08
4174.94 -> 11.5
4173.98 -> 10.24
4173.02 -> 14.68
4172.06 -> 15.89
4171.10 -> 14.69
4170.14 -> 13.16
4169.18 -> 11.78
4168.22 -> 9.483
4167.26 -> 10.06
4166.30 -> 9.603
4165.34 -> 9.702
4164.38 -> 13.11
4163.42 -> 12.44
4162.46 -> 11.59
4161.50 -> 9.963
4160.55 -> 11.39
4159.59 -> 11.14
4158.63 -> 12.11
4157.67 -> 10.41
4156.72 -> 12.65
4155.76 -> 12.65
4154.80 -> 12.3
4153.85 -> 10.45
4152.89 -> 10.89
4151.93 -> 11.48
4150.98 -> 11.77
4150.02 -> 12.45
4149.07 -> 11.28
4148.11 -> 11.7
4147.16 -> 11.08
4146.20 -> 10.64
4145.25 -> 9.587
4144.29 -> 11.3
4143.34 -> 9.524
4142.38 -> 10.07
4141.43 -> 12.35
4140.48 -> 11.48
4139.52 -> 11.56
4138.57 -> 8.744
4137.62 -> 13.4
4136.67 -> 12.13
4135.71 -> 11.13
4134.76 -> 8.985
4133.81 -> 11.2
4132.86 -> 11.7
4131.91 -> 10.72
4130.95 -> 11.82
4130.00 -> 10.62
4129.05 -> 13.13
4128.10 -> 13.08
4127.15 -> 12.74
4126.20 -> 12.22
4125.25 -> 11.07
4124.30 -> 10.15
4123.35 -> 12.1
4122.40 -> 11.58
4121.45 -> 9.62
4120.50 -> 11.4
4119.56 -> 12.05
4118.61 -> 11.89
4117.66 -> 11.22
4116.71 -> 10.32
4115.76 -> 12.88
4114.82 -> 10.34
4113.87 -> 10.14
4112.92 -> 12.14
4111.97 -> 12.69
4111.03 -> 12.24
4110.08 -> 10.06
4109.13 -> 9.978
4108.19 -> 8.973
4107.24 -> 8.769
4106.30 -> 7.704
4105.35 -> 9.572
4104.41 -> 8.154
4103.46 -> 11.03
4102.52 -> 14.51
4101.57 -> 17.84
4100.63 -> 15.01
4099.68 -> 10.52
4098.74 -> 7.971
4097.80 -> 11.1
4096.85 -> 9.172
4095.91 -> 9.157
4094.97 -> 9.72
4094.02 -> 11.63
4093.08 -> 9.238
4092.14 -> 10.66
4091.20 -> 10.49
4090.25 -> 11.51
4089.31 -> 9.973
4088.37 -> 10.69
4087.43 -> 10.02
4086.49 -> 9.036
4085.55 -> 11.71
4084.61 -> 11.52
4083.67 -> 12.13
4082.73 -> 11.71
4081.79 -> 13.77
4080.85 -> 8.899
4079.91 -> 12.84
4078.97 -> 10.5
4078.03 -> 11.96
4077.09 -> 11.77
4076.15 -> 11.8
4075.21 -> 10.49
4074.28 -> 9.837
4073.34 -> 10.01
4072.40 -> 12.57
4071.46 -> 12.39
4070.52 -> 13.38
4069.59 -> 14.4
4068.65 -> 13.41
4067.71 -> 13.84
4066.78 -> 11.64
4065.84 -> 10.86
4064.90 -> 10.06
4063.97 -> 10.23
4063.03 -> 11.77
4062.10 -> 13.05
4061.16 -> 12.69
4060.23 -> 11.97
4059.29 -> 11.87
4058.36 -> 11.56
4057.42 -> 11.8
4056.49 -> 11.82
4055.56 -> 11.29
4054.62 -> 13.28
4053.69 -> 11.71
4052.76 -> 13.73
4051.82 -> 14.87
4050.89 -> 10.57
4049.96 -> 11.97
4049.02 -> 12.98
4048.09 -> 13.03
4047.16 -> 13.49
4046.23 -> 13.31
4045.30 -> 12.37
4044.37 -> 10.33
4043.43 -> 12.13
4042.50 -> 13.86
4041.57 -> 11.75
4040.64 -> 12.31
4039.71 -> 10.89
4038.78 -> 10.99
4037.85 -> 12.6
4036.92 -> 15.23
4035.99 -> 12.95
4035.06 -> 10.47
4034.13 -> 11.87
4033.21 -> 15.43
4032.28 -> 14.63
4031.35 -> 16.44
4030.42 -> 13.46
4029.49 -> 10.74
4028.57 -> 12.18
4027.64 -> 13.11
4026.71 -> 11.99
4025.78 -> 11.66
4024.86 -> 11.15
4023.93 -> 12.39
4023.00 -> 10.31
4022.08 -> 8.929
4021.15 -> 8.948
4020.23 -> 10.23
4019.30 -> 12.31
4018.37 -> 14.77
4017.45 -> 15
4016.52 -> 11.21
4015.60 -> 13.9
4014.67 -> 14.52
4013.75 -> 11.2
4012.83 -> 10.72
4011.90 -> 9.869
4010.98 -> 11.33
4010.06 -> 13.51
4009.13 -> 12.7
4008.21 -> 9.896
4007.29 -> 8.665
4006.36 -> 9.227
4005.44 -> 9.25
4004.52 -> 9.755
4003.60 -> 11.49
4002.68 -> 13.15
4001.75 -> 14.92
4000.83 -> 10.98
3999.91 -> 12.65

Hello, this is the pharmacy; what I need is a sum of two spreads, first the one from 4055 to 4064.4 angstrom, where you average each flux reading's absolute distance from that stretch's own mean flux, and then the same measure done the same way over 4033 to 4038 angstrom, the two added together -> 2.0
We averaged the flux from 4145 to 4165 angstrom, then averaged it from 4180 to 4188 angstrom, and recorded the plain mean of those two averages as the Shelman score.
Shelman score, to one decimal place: 11.7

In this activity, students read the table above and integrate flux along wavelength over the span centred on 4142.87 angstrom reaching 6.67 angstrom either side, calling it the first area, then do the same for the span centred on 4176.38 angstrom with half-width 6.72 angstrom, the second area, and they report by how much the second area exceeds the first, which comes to 20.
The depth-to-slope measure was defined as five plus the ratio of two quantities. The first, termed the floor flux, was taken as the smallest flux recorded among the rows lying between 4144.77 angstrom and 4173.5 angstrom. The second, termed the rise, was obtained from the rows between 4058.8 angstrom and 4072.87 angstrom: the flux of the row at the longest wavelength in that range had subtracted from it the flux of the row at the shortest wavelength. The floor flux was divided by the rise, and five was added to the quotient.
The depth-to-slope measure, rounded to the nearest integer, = 19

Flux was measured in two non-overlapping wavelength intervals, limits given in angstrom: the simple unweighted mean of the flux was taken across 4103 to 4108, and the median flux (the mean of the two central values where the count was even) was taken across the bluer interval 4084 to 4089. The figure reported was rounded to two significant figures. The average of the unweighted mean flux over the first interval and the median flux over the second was 9.9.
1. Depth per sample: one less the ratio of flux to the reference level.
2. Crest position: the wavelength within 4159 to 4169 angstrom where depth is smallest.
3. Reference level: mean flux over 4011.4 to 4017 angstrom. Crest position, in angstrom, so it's 4164.38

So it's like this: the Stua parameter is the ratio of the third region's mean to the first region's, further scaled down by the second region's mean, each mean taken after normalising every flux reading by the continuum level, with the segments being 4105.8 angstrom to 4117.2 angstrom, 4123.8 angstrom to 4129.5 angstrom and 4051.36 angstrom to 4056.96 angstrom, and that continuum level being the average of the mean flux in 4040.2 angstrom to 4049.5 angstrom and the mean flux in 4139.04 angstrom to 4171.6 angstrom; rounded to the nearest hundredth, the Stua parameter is 1.20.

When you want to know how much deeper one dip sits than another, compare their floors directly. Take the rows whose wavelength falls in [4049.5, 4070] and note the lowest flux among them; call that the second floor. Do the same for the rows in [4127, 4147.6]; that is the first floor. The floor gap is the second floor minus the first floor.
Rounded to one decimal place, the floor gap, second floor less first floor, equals 1.3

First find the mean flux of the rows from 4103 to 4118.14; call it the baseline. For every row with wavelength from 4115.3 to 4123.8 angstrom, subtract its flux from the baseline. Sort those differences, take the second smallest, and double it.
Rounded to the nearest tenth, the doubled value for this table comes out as -3.4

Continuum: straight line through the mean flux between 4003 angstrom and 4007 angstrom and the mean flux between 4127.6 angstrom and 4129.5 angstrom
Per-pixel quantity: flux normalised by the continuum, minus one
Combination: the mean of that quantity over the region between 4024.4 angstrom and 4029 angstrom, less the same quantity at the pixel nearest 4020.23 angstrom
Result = 0.15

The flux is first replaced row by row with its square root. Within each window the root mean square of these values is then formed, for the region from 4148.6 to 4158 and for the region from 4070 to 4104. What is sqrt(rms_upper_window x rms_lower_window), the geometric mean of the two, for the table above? 3.39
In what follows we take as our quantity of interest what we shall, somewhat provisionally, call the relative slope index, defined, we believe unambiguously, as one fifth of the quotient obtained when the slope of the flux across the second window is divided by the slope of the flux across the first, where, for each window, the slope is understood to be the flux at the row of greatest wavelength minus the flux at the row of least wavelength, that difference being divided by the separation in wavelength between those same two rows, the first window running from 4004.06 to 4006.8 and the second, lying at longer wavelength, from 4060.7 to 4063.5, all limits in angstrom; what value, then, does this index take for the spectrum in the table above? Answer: 0.34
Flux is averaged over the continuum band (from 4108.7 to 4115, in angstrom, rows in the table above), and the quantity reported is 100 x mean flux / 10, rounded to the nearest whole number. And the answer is 111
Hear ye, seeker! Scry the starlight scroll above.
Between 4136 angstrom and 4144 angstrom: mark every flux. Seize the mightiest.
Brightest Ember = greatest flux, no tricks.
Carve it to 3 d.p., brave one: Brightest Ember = 13.400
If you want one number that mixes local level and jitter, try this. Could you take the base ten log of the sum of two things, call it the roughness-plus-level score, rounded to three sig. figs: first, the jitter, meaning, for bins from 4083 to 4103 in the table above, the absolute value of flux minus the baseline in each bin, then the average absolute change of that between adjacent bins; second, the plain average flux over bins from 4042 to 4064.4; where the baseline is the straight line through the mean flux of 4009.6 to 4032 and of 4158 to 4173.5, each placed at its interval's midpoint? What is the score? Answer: 1.14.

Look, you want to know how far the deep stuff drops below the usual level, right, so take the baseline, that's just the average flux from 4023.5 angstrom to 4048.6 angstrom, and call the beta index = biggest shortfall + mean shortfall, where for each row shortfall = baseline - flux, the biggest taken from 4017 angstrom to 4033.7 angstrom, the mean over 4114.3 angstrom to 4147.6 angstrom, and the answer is 5.1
